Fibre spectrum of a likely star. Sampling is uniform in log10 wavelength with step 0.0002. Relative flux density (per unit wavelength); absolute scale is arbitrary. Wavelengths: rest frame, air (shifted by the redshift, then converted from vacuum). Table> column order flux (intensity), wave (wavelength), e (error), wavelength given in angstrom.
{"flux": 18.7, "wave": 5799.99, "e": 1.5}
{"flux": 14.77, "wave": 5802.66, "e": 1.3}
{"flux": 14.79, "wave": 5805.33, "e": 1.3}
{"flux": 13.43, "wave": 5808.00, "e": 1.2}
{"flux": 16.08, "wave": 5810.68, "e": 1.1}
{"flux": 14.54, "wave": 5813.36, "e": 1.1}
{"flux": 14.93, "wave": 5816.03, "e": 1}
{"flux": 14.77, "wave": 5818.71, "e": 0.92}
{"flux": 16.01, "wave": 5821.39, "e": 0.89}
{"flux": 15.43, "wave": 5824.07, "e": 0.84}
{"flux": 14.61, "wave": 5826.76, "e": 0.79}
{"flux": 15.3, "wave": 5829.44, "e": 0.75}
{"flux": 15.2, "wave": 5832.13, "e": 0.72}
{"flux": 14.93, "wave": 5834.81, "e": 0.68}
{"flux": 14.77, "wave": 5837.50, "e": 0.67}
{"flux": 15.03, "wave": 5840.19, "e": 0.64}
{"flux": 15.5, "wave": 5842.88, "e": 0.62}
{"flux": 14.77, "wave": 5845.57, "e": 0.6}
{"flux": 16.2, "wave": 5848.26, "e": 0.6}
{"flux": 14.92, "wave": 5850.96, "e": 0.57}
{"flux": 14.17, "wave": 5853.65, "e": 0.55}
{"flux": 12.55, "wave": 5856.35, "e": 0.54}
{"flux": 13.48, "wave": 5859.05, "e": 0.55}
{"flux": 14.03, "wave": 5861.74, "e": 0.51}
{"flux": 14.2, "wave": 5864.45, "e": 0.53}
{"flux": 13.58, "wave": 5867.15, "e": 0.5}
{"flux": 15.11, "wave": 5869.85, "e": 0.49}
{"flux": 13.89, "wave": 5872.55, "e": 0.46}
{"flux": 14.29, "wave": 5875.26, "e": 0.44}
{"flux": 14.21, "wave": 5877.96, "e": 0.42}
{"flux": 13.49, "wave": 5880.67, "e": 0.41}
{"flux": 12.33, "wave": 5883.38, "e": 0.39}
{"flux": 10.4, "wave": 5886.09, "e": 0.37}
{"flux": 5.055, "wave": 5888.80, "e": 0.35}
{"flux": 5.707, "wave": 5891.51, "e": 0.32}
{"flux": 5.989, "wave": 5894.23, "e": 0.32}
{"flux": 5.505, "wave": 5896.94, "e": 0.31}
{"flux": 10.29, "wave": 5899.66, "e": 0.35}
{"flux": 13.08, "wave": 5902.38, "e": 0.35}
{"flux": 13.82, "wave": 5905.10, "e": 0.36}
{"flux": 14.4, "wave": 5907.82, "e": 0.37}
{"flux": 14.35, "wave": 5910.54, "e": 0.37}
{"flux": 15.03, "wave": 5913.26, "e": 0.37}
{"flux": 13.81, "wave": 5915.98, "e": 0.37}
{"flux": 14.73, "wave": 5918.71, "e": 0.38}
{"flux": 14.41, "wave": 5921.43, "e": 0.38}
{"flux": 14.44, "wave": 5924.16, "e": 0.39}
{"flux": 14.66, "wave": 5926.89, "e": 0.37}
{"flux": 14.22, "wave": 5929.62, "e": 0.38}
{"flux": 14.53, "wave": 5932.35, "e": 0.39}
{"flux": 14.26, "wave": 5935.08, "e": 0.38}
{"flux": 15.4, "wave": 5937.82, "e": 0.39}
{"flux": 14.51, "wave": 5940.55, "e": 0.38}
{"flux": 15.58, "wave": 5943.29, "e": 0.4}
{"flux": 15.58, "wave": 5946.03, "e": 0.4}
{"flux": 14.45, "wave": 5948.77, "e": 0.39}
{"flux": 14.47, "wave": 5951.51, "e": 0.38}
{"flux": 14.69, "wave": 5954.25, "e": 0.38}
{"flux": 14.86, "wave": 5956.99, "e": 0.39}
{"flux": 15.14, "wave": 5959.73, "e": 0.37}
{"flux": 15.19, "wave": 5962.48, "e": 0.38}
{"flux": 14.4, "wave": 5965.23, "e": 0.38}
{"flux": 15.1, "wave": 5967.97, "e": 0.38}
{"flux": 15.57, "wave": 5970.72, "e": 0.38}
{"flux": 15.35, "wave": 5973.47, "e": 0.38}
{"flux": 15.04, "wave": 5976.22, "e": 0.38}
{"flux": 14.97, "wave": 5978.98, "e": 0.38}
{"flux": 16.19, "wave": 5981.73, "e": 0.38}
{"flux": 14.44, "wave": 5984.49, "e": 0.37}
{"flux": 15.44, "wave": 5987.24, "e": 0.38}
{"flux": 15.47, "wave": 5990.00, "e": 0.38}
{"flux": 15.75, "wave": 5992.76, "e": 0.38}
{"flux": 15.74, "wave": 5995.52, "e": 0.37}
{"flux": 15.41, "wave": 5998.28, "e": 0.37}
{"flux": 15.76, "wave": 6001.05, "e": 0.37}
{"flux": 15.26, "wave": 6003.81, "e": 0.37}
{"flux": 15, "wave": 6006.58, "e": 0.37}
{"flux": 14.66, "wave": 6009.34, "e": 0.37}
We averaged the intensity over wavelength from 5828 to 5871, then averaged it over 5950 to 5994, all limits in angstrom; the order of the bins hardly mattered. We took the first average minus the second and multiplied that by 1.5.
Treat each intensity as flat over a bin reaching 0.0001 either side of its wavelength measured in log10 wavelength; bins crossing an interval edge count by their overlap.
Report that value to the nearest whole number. -1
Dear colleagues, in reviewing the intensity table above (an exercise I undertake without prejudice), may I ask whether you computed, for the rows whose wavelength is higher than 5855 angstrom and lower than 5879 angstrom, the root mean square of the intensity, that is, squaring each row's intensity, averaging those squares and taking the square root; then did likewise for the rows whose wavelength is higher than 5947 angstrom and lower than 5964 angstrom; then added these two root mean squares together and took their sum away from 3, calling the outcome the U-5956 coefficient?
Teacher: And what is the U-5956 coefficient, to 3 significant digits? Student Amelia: -25.7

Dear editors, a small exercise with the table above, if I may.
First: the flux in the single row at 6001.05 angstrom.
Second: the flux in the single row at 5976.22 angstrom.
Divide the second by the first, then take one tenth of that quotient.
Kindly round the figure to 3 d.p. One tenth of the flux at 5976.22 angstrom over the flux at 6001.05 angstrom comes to 0.095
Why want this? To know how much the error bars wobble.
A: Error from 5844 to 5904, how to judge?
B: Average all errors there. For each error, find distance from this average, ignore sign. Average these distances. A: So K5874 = 0.085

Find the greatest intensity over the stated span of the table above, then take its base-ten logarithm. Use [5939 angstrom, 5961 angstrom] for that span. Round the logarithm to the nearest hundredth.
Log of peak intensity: 1.19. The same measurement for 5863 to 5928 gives 1.18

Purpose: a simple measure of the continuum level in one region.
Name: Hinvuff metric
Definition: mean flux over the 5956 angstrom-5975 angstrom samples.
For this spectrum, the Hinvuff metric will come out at 15.09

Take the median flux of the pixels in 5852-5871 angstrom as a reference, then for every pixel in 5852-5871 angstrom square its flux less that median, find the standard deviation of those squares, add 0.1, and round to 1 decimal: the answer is 0.9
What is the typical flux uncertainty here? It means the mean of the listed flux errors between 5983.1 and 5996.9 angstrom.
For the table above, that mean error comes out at 0.376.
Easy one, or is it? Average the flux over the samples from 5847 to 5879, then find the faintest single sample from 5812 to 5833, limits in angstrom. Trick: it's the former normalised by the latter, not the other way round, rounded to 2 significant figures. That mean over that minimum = 0.98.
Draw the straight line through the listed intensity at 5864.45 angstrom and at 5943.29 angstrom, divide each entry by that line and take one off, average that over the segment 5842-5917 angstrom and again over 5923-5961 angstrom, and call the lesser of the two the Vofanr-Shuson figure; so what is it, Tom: -0.12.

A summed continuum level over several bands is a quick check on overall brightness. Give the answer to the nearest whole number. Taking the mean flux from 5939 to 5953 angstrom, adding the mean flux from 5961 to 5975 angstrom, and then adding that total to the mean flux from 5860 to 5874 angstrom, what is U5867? 44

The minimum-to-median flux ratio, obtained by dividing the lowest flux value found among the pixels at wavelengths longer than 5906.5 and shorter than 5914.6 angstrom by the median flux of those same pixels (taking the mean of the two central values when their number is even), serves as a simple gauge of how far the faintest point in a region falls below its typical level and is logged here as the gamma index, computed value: 1.00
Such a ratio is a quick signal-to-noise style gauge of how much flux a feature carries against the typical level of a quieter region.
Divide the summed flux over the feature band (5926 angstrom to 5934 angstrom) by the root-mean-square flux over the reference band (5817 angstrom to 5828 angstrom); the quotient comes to 2.9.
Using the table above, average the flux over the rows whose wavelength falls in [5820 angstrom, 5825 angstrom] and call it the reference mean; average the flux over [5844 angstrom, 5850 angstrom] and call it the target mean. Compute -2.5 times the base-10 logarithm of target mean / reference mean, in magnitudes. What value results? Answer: 0.02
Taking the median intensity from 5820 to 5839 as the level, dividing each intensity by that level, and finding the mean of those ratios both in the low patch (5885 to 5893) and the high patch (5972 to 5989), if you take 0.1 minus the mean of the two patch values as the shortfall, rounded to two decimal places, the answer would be -0.63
